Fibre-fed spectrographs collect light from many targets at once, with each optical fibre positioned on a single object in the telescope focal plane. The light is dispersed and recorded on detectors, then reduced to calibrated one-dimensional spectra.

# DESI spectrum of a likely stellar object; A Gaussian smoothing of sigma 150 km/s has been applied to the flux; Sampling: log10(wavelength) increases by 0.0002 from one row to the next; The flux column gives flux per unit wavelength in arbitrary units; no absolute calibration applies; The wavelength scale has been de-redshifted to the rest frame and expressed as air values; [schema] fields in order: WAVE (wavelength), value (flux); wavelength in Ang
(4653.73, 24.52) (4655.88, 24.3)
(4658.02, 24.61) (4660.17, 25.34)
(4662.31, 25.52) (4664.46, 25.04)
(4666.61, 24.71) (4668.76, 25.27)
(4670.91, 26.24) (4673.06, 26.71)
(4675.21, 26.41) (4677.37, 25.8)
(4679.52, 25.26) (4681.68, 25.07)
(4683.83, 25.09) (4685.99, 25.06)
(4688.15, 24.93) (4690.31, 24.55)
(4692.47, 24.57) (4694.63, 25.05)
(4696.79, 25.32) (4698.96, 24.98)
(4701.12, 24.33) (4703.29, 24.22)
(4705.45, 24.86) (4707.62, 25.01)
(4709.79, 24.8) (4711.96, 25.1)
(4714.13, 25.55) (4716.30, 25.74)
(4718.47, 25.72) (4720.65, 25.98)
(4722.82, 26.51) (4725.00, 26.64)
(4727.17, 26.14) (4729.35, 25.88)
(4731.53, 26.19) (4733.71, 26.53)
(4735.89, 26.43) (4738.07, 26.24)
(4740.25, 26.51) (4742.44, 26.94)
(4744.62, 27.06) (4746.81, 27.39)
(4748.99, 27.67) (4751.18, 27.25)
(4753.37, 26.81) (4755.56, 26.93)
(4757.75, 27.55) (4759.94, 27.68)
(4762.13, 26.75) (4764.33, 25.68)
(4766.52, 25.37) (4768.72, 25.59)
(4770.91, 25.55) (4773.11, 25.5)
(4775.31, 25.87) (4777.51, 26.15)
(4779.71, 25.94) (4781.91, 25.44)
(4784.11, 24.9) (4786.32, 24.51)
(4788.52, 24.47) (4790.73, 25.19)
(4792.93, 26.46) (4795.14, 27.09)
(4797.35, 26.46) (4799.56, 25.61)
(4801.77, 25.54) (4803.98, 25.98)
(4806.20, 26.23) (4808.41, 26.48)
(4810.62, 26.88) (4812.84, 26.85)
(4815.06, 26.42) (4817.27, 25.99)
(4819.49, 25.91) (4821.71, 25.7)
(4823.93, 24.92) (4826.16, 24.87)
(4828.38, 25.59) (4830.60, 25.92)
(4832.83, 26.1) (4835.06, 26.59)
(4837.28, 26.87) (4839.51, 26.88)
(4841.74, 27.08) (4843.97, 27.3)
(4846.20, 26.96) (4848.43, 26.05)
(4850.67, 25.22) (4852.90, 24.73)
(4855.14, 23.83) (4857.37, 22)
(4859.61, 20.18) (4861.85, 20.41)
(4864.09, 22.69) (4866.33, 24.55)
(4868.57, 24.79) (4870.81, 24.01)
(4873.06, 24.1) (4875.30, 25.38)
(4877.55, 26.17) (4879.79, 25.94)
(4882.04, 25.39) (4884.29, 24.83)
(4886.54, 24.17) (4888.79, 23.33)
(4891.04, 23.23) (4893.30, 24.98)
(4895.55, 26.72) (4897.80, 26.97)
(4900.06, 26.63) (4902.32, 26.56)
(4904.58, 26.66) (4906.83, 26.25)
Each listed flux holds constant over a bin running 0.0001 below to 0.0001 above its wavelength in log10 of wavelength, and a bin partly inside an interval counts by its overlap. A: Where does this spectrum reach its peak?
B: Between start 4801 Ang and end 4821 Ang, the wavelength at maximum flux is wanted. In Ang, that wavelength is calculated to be 4810.62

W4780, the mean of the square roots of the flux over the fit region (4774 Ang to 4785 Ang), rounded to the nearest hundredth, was 5.07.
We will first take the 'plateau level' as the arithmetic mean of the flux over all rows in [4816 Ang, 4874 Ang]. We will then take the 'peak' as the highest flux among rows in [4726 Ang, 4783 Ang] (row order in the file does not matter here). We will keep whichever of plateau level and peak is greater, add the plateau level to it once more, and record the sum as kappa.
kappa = 52.7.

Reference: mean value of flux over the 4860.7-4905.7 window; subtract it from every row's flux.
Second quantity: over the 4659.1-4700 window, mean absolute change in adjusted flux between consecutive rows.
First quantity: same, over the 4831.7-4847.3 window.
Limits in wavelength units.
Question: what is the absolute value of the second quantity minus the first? 0.093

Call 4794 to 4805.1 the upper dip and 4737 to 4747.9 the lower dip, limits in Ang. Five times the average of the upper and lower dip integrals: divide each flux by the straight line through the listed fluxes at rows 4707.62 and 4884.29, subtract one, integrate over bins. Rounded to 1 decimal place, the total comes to 3.4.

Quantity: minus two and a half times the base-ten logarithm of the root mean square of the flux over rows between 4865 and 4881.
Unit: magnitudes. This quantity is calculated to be -3.50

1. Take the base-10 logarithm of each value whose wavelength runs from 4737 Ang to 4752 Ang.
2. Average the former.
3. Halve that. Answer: 0.7157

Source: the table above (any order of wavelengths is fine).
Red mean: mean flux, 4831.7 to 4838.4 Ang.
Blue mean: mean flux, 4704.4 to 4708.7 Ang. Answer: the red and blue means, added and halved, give 25.7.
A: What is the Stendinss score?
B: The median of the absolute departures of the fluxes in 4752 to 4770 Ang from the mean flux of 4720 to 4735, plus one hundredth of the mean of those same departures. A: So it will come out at 0.68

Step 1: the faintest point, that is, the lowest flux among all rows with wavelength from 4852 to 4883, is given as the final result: 20.18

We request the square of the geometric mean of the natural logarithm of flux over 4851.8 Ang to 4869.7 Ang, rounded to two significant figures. 9.8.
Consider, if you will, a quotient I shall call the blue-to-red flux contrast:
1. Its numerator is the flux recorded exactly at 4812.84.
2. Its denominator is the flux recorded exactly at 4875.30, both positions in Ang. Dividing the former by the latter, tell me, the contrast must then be 1.06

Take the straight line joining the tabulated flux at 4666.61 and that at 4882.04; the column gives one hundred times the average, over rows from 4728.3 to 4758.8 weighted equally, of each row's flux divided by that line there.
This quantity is 107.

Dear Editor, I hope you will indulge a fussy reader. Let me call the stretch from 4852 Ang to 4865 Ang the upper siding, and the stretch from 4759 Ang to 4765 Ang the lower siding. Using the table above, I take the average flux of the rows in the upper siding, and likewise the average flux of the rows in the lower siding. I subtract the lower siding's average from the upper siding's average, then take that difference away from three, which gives 7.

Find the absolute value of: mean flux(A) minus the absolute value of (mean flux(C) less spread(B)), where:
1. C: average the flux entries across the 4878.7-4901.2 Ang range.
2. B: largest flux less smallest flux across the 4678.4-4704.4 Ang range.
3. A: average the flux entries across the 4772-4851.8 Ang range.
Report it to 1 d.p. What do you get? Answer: 1.9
